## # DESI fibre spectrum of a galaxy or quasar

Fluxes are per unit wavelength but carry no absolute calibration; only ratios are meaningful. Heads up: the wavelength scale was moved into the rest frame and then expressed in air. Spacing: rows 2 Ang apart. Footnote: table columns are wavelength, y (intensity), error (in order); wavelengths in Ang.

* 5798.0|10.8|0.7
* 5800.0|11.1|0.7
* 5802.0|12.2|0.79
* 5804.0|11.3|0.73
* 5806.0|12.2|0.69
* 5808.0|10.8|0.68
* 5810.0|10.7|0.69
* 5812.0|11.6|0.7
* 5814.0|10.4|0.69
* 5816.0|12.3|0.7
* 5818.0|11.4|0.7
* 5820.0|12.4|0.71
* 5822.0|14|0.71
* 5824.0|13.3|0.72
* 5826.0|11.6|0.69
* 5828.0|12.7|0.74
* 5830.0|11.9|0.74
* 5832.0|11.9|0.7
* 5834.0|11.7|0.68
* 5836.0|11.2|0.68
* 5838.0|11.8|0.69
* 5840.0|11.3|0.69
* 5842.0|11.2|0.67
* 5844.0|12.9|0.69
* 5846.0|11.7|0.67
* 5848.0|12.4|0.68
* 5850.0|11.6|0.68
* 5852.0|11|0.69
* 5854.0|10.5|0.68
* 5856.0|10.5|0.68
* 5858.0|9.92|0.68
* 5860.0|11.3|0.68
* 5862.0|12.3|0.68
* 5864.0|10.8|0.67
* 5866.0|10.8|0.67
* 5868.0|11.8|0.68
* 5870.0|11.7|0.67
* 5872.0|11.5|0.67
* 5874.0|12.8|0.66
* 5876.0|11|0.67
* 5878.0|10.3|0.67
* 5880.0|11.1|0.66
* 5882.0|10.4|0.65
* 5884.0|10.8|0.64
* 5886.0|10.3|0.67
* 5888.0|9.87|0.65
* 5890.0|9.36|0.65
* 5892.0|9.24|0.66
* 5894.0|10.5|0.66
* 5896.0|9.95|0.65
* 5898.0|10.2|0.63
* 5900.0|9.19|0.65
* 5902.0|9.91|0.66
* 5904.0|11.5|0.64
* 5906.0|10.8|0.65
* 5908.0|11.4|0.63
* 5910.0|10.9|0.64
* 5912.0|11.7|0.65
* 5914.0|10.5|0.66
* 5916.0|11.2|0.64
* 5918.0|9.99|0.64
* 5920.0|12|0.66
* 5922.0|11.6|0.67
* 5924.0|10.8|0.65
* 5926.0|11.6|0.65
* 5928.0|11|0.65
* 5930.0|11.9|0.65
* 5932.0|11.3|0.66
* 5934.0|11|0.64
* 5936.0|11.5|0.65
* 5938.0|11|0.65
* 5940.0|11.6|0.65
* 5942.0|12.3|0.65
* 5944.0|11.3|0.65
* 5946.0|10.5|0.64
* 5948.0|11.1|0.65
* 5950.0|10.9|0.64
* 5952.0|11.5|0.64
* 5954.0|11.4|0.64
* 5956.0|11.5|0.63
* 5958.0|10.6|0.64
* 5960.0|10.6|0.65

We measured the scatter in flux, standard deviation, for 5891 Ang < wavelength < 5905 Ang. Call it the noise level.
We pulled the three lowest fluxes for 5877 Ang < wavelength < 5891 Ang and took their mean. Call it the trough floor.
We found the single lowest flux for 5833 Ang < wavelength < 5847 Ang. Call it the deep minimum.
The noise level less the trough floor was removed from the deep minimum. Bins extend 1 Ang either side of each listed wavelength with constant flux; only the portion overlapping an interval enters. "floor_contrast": 20.3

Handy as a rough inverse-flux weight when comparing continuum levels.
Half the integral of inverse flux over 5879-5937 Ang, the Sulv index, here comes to 2.7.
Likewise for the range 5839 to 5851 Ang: 0.5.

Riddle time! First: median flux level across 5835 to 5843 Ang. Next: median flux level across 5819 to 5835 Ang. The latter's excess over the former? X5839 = 0.9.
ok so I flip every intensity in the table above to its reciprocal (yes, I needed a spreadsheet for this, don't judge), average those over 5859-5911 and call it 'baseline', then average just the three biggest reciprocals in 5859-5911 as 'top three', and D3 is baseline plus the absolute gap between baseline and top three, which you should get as 0.1080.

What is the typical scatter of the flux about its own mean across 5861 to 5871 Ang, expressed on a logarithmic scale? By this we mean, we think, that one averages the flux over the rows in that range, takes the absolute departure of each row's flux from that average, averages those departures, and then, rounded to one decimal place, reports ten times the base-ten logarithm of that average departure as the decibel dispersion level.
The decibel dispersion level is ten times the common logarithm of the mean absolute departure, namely -2.6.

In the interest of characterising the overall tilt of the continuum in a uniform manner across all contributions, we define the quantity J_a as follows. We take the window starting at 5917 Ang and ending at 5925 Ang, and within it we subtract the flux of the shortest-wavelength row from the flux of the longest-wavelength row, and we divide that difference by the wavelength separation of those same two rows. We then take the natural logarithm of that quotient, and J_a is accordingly -2.0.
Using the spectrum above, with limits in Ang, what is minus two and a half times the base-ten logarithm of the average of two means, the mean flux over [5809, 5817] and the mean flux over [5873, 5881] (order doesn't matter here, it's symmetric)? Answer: -2.63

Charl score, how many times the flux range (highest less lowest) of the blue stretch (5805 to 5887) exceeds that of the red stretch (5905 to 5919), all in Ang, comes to 2.4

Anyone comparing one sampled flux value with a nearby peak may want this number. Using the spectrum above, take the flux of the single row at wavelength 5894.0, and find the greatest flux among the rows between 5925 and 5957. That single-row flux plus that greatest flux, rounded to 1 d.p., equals 22.8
